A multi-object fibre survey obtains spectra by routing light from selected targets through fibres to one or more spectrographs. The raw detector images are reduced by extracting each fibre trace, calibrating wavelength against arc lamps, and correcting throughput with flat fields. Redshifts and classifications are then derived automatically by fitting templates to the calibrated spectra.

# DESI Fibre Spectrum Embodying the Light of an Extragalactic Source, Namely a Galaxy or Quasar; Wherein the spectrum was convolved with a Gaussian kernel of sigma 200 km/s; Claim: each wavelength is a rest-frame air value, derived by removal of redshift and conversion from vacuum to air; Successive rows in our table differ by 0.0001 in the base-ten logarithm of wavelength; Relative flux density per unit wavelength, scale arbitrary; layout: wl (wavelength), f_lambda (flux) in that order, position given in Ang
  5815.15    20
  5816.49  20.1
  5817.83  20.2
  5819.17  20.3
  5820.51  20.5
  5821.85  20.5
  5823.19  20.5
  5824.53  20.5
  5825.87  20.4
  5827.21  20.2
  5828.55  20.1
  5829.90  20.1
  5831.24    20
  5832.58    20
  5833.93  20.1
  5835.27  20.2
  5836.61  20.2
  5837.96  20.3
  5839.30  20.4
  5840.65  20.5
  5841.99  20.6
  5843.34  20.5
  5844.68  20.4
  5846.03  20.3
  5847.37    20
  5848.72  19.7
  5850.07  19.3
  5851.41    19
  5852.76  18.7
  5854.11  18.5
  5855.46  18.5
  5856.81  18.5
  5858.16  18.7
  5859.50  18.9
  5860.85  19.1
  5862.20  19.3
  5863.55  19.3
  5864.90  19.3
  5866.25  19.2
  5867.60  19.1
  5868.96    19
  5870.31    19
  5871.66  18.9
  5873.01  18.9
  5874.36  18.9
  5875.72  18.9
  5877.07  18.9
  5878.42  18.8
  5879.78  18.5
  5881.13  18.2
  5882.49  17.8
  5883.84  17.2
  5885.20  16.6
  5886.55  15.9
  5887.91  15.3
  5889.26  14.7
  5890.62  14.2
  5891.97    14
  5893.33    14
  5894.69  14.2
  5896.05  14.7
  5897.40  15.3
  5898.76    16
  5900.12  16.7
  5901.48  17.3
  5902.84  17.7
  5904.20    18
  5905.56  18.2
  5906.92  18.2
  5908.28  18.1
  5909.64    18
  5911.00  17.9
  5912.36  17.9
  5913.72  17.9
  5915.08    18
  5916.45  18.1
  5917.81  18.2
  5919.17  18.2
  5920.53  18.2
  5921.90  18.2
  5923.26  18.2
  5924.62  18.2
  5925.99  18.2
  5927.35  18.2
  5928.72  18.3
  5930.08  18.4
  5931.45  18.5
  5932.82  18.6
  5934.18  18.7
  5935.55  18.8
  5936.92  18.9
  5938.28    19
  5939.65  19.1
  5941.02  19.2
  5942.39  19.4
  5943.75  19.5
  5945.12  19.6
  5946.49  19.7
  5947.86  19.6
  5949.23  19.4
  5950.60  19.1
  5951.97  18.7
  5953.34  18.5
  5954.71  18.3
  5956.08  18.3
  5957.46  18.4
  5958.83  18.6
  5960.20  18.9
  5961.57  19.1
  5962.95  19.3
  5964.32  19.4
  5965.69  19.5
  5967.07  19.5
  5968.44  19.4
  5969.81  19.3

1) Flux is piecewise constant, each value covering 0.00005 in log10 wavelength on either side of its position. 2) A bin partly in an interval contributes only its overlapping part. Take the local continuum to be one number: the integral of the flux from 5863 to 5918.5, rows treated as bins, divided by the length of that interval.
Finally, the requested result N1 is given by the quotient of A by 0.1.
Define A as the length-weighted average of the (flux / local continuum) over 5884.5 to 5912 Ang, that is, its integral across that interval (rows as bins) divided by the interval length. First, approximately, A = 0.93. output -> 9.3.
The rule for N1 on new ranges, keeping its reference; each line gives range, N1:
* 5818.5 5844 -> 11.6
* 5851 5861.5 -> 10.7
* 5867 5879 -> 10.9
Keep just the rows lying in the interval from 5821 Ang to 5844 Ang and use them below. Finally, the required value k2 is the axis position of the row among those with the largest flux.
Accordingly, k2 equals 5841.99 Ang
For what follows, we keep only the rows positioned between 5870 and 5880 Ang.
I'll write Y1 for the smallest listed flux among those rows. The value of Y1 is 18.5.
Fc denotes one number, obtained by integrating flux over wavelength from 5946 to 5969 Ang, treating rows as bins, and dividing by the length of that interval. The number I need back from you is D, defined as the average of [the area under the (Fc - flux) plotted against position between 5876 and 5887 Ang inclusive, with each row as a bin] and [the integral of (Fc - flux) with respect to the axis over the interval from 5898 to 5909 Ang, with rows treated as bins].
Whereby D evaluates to 15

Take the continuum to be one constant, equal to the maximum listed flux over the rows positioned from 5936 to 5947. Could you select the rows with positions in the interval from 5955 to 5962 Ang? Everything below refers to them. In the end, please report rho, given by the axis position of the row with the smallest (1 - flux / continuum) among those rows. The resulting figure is 5961.57 Ang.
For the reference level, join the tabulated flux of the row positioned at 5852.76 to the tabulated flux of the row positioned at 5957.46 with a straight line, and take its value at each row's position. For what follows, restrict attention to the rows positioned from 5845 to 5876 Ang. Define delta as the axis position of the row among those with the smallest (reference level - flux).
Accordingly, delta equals 5846.03 Ang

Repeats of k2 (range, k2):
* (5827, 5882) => 5841.99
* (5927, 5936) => 5935.55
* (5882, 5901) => 5882.49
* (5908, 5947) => 5946.49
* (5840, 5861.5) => 5841.99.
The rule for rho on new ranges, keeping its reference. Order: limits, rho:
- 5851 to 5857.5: 5851.41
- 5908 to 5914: 5908.28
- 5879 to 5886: 5879.78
